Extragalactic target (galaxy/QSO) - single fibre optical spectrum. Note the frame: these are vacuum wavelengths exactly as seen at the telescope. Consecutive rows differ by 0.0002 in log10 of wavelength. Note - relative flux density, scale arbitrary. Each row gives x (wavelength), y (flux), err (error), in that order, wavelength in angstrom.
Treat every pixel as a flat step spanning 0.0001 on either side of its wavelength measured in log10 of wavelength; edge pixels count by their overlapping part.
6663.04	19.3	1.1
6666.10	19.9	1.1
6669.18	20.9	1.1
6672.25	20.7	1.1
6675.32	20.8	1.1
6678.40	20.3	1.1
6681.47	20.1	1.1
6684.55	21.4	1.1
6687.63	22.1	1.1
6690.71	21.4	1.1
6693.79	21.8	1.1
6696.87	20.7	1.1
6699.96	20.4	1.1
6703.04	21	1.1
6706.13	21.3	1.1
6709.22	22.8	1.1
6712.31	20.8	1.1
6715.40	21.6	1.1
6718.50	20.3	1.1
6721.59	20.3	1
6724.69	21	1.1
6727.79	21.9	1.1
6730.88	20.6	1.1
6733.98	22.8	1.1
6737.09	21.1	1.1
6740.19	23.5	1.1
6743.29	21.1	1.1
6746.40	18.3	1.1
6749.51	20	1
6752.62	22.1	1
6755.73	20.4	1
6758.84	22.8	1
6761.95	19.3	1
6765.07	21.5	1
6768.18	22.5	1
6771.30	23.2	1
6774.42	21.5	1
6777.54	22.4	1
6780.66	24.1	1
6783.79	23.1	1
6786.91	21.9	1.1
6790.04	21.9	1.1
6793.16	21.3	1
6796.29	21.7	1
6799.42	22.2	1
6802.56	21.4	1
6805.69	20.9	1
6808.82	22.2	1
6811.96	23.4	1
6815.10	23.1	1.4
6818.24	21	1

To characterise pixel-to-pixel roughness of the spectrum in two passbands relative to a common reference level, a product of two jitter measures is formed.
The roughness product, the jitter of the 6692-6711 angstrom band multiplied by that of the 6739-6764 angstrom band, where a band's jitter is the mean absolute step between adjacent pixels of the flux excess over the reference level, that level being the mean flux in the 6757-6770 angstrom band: 1.8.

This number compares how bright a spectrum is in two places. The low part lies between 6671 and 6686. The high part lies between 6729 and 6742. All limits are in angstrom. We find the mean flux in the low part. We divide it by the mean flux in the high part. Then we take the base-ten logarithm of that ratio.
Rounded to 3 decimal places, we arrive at -0.027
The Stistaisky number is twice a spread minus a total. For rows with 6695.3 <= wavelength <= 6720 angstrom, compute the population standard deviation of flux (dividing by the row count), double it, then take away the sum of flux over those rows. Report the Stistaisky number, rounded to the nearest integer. -167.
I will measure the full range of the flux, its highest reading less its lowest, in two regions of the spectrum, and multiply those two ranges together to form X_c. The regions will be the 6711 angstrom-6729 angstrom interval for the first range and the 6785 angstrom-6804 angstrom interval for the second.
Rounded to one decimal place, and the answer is 1.4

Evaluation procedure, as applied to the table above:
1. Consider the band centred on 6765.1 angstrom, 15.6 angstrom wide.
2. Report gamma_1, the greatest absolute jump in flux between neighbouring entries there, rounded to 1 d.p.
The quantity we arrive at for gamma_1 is 3.5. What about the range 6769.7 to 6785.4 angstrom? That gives 1.7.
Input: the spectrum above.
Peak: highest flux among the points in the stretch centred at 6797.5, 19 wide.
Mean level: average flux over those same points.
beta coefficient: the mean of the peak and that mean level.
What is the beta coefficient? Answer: 21.9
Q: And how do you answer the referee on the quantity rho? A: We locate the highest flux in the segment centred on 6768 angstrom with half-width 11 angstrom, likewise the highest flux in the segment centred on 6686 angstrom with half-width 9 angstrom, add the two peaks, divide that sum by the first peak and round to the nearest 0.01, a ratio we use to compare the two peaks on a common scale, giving 1.95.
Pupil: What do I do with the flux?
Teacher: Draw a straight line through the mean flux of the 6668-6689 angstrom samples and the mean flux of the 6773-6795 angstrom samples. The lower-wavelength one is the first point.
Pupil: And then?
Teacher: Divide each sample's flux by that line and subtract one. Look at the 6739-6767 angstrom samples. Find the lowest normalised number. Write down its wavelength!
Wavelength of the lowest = 6746.40 angstrom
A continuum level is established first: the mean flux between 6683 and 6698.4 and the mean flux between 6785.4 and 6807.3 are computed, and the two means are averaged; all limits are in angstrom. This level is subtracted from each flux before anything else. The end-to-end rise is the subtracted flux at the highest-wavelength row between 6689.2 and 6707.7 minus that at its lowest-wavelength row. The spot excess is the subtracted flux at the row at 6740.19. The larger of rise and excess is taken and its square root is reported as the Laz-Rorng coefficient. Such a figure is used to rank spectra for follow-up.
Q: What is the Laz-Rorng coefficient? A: 1.40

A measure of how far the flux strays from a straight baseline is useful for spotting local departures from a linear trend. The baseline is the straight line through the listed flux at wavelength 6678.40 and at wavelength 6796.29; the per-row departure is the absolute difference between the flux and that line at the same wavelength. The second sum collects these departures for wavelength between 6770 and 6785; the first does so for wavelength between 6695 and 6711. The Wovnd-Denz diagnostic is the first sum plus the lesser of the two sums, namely 7.1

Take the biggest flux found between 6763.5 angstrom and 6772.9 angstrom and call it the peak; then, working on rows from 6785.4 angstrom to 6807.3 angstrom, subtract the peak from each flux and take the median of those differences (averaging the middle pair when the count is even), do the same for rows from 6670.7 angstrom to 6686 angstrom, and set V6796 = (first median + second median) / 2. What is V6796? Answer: -2.00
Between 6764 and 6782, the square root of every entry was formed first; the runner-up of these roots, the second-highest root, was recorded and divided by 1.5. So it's 3.211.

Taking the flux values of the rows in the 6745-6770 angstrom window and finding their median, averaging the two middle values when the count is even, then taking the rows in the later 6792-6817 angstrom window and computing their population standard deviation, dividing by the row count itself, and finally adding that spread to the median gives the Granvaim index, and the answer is 21.8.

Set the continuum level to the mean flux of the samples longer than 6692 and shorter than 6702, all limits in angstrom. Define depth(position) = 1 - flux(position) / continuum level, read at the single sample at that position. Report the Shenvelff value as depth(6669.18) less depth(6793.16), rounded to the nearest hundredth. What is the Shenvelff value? 0.02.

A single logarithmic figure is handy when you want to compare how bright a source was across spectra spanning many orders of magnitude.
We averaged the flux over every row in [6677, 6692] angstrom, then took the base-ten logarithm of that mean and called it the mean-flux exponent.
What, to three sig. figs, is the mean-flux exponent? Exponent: 1.32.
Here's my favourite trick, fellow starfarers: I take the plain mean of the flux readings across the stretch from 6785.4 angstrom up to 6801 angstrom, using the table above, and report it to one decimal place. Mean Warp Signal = 21.8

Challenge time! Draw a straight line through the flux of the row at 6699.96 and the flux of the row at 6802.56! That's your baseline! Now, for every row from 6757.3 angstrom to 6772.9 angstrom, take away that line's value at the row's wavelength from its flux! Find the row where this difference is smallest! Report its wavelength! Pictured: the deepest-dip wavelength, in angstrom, 6761.95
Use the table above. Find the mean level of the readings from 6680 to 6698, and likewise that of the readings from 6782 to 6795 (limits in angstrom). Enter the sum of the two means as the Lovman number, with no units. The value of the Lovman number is 43.3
